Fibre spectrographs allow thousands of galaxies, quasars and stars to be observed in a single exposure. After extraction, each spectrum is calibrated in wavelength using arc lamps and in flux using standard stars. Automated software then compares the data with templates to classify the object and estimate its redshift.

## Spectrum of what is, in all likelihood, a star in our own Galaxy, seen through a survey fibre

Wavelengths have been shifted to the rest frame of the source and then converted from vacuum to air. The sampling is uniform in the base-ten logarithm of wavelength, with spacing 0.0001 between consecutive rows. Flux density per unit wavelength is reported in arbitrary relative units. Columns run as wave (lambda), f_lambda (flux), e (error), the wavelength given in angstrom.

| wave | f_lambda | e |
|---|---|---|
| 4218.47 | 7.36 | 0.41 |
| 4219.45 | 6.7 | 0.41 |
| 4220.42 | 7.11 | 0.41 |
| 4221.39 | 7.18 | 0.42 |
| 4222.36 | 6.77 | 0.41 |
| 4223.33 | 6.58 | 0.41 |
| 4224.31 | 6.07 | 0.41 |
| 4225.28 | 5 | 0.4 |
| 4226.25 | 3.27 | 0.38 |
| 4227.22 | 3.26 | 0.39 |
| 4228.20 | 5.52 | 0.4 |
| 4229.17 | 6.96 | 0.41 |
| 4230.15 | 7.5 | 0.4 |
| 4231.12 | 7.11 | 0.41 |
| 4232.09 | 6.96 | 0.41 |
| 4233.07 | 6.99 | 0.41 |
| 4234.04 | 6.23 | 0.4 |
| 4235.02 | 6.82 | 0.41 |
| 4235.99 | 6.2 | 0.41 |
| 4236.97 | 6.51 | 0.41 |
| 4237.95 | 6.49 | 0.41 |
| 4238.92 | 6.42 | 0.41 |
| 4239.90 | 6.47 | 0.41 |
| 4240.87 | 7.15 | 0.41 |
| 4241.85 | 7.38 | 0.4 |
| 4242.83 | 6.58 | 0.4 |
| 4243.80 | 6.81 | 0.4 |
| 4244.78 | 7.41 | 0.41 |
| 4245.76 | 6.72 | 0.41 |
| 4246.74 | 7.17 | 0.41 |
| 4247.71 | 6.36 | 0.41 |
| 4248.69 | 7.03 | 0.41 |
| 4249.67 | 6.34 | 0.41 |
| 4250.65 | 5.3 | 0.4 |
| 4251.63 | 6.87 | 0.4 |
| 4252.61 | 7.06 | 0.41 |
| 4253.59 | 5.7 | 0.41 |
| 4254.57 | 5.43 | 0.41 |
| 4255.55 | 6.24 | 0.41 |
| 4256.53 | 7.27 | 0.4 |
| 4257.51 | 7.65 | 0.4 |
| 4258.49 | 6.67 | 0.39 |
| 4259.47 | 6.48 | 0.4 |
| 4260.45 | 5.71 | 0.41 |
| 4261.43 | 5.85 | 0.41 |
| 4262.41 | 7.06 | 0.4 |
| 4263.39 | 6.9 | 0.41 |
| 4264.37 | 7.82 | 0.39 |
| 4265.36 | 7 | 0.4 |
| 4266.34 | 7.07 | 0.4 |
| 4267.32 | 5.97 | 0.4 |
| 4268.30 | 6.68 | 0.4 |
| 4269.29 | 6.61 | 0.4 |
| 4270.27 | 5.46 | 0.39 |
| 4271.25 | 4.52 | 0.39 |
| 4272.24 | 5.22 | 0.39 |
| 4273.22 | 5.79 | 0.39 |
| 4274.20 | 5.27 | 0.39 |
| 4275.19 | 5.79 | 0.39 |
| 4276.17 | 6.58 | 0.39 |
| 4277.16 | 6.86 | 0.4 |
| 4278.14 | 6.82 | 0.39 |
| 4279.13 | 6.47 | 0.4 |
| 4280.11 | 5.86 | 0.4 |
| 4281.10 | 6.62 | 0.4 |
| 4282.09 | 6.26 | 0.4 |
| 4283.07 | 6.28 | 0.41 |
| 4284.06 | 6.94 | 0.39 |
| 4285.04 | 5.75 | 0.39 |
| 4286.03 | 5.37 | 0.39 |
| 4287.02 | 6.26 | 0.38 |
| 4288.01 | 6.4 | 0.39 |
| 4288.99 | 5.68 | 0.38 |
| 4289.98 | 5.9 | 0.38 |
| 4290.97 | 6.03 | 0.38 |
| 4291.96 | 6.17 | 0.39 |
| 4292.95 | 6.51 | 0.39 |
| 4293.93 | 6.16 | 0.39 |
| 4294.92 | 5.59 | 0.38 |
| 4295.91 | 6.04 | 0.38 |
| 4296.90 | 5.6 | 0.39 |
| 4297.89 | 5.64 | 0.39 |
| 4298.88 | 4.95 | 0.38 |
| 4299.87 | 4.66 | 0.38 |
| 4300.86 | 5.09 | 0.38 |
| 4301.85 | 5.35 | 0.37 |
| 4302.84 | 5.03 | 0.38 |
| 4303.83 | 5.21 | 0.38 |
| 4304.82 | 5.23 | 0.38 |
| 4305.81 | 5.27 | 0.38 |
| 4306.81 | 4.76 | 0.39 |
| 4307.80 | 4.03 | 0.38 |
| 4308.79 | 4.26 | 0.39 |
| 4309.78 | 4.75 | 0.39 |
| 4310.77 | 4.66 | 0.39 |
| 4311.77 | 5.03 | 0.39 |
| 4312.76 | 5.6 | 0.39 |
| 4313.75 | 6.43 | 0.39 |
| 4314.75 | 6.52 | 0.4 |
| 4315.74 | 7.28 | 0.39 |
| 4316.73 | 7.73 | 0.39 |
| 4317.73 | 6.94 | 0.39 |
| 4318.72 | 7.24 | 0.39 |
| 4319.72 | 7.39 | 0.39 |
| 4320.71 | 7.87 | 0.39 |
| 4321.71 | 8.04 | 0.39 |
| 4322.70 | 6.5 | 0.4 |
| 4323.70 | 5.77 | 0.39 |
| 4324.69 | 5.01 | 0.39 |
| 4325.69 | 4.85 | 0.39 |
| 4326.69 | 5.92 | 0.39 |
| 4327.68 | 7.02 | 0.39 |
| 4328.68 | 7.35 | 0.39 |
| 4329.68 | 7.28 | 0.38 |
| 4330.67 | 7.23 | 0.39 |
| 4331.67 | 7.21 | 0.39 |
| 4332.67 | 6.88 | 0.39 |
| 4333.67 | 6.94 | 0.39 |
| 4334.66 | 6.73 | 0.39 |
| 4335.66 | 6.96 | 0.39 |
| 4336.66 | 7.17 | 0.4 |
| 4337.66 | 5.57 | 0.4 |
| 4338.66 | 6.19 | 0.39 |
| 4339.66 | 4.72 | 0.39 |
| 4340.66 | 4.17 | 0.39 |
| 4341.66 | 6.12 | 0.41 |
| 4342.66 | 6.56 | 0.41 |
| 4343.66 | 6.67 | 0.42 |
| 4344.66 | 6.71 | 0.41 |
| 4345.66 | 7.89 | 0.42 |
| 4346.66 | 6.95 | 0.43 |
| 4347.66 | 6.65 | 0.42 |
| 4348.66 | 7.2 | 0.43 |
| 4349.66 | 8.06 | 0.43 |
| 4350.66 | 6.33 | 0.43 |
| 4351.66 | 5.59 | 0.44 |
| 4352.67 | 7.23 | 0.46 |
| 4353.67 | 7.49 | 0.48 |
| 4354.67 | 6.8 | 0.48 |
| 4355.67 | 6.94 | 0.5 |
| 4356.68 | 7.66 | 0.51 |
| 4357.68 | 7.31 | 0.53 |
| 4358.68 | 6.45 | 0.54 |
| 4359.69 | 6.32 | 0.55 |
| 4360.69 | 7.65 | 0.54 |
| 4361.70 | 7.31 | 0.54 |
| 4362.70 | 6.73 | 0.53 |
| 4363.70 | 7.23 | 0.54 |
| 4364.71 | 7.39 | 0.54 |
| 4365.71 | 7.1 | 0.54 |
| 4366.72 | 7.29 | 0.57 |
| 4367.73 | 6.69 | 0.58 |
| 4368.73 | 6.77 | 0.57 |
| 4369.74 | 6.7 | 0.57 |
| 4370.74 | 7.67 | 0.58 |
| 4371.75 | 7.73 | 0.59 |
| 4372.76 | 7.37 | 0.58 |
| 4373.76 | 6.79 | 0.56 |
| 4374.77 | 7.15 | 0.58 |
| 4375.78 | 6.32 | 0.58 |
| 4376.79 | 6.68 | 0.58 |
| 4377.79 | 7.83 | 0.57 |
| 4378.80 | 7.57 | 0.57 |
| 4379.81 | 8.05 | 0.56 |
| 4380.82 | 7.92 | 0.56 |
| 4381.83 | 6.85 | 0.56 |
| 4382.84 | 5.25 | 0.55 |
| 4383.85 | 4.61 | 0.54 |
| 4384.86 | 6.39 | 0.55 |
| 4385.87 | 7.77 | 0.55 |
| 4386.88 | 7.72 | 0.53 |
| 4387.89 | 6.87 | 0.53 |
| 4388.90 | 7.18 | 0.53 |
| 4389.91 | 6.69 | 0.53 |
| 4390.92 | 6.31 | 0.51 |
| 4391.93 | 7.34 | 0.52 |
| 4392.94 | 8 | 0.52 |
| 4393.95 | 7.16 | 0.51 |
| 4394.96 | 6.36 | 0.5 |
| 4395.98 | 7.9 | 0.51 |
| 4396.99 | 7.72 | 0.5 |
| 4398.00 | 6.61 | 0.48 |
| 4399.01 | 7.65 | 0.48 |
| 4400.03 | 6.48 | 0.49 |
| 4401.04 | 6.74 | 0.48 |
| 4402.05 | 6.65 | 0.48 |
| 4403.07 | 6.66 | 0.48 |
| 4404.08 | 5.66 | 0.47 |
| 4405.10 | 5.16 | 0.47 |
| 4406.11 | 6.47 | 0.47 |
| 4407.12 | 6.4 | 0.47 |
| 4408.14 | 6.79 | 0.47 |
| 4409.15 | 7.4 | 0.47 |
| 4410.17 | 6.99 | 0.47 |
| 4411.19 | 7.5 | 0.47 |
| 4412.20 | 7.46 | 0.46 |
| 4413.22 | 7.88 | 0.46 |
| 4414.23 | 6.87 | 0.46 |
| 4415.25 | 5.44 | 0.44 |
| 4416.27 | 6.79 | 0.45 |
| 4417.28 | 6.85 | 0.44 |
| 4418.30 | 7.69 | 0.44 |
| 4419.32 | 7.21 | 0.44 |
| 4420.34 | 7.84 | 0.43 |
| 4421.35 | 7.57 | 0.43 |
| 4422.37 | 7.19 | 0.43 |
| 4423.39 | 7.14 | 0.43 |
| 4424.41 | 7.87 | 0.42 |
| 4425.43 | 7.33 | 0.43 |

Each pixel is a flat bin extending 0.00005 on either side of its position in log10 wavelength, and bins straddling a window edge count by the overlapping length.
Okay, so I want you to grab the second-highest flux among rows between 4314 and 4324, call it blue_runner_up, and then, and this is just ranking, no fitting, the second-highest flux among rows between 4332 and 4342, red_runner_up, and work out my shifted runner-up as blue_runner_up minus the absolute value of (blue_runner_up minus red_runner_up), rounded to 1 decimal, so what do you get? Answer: 7.0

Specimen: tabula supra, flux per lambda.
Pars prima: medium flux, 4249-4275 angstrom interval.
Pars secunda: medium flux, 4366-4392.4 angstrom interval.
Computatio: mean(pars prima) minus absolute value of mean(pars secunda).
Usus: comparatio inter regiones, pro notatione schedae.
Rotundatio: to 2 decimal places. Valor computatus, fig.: -0.68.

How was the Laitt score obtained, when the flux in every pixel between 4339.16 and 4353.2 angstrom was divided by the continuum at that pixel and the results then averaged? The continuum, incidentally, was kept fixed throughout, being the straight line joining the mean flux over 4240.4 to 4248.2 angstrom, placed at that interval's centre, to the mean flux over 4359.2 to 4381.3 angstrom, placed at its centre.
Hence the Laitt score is 0.908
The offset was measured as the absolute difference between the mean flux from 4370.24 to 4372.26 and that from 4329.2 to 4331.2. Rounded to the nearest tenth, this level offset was 0.4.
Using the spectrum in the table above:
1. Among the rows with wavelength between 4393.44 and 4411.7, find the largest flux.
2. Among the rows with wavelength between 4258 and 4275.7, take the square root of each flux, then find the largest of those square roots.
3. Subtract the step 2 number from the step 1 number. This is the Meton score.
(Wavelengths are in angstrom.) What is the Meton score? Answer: 5.10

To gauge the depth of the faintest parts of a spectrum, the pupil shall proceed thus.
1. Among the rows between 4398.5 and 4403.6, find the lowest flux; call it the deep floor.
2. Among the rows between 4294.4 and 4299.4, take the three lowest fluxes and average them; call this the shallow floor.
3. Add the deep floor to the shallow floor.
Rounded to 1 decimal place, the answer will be 11.9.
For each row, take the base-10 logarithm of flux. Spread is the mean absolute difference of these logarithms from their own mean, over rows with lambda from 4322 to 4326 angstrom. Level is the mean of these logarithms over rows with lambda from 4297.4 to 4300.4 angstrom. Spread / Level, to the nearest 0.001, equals 0.067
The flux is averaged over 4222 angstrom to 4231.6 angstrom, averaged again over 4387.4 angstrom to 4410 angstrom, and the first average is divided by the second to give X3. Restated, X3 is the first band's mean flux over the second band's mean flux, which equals 0.85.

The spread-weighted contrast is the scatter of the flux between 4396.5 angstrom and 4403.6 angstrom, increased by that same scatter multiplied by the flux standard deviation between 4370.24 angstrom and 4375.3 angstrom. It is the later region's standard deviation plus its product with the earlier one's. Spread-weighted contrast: 0.7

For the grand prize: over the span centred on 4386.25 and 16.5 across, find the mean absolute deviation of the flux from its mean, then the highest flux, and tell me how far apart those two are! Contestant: 7.31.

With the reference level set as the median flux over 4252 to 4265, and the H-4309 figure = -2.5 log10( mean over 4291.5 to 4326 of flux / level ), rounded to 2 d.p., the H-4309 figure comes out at 0.15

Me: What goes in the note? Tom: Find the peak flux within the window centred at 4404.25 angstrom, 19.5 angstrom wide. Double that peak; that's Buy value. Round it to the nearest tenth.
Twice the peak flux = 15.8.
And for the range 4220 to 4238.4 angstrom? 15.0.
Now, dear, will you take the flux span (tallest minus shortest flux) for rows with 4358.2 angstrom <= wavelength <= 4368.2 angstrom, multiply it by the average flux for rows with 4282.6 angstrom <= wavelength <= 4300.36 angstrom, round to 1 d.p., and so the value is 7.8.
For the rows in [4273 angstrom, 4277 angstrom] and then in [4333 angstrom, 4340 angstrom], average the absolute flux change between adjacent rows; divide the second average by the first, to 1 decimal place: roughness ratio 1.2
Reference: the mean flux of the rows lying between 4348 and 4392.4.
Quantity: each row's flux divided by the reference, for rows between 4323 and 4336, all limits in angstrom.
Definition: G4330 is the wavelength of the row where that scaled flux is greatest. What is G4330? 4328.68 angstrom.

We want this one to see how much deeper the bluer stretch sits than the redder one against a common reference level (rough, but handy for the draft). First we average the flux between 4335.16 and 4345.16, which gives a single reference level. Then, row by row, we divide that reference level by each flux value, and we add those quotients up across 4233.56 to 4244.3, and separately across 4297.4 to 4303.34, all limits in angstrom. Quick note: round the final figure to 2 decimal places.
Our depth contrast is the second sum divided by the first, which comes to 0.71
